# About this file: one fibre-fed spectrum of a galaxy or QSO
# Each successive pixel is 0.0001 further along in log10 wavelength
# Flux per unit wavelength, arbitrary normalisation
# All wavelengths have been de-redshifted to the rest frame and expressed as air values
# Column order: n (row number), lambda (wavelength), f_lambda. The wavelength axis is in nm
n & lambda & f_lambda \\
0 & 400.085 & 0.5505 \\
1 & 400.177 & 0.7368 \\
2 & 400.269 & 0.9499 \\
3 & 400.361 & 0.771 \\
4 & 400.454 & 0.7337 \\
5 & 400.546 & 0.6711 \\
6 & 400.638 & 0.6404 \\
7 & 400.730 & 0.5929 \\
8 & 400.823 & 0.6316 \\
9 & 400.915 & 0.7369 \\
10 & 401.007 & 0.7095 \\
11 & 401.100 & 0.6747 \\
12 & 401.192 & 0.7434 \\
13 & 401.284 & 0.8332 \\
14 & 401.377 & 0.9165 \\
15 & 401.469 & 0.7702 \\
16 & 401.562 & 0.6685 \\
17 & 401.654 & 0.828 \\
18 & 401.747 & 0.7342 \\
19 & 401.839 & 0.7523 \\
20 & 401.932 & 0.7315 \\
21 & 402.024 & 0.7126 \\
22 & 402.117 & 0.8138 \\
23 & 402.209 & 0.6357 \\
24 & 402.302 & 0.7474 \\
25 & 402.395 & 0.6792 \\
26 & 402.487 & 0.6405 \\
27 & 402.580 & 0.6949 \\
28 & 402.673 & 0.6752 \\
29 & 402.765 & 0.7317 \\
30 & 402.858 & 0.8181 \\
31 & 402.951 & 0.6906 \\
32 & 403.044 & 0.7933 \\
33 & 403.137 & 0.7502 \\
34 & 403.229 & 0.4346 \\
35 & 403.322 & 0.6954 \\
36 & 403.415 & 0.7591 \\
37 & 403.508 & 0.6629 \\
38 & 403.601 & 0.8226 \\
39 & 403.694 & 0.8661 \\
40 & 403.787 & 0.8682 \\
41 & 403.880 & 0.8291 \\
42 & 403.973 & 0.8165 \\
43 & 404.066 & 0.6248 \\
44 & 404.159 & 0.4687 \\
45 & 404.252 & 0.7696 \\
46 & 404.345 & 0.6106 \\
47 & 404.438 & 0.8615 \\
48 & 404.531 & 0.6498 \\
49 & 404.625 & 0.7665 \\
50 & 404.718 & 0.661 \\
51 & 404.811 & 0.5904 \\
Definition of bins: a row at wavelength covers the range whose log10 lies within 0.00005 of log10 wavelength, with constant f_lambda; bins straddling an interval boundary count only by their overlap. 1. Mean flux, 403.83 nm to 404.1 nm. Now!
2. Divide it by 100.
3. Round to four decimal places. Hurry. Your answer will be 0.0076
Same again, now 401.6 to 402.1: 0.0075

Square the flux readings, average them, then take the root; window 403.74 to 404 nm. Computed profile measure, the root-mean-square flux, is 0.84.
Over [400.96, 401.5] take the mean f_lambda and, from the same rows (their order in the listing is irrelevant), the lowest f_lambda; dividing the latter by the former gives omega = 0.87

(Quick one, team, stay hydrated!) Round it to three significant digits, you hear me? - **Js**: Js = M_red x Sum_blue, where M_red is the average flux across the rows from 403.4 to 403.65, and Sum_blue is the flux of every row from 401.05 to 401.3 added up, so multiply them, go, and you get 1.68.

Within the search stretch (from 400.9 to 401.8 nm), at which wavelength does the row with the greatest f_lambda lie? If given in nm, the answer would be 401.377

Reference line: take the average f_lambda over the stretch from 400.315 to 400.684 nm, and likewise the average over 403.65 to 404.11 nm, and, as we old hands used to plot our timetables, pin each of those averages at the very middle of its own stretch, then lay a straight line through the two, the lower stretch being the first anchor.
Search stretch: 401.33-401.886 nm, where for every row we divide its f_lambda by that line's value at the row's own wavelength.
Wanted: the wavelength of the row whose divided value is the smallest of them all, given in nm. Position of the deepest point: 401.562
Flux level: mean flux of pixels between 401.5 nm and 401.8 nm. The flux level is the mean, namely 0.74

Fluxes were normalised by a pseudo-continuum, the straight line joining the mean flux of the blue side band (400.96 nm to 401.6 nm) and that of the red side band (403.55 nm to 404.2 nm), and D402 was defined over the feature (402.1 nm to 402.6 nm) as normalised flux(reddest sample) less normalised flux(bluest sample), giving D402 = -0.16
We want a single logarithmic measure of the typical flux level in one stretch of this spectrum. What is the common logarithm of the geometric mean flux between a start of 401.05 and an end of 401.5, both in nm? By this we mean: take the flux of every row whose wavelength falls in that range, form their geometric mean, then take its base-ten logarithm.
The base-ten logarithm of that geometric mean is -0.106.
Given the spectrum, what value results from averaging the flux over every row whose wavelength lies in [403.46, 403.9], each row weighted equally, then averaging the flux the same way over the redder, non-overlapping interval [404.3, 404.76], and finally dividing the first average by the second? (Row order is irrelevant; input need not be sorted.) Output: 1.14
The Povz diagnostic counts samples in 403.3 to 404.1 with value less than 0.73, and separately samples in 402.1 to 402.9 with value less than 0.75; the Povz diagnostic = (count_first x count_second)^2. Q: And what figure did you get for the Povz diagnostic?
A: 441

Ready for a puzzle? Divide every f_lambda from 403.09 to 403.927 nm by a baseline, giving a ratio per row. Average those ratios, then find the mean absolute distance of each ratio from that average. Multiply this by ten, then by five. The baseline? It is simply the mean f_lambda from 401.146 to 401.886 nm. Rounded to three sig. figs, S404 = 6.21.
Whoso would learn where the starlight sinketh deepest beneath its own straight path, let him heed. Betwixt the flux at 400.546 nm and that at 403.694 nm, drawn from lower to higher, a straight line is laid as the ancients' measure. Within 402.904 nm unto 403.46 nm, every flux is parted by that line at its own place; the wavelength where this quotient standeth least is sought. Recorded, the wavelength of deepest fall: 403.229 nm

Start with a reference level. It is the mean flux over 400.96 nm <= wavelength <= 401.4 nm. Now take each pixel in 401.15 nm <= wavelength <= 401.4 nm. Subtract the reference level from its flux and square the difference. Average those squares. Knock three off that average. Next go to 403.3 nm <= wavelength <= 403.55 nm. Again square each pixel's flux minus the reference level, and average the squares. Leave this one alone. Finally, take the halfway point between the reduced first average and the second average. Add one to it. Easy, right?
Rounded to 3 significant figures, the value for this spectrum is -0.493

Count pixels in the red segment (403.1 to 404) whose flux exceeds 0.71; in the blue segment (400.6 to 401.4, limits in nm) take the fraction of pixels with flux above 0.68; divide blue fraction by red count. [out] 0.079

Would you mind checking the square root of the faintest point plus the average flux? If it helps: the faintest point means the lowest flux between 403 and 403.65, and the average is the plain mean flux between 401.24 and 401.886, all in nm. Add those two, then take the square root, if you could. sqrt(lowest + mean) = 1.10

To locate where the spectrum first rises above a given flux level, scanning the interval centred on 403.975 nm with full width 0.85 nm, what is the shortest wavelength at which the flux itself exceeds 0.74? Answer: 403.601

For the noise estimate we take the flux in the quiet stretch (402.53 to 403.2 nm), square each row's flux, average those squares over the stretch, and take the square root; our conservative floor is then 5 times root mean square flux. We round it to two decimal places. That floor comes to 3.69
